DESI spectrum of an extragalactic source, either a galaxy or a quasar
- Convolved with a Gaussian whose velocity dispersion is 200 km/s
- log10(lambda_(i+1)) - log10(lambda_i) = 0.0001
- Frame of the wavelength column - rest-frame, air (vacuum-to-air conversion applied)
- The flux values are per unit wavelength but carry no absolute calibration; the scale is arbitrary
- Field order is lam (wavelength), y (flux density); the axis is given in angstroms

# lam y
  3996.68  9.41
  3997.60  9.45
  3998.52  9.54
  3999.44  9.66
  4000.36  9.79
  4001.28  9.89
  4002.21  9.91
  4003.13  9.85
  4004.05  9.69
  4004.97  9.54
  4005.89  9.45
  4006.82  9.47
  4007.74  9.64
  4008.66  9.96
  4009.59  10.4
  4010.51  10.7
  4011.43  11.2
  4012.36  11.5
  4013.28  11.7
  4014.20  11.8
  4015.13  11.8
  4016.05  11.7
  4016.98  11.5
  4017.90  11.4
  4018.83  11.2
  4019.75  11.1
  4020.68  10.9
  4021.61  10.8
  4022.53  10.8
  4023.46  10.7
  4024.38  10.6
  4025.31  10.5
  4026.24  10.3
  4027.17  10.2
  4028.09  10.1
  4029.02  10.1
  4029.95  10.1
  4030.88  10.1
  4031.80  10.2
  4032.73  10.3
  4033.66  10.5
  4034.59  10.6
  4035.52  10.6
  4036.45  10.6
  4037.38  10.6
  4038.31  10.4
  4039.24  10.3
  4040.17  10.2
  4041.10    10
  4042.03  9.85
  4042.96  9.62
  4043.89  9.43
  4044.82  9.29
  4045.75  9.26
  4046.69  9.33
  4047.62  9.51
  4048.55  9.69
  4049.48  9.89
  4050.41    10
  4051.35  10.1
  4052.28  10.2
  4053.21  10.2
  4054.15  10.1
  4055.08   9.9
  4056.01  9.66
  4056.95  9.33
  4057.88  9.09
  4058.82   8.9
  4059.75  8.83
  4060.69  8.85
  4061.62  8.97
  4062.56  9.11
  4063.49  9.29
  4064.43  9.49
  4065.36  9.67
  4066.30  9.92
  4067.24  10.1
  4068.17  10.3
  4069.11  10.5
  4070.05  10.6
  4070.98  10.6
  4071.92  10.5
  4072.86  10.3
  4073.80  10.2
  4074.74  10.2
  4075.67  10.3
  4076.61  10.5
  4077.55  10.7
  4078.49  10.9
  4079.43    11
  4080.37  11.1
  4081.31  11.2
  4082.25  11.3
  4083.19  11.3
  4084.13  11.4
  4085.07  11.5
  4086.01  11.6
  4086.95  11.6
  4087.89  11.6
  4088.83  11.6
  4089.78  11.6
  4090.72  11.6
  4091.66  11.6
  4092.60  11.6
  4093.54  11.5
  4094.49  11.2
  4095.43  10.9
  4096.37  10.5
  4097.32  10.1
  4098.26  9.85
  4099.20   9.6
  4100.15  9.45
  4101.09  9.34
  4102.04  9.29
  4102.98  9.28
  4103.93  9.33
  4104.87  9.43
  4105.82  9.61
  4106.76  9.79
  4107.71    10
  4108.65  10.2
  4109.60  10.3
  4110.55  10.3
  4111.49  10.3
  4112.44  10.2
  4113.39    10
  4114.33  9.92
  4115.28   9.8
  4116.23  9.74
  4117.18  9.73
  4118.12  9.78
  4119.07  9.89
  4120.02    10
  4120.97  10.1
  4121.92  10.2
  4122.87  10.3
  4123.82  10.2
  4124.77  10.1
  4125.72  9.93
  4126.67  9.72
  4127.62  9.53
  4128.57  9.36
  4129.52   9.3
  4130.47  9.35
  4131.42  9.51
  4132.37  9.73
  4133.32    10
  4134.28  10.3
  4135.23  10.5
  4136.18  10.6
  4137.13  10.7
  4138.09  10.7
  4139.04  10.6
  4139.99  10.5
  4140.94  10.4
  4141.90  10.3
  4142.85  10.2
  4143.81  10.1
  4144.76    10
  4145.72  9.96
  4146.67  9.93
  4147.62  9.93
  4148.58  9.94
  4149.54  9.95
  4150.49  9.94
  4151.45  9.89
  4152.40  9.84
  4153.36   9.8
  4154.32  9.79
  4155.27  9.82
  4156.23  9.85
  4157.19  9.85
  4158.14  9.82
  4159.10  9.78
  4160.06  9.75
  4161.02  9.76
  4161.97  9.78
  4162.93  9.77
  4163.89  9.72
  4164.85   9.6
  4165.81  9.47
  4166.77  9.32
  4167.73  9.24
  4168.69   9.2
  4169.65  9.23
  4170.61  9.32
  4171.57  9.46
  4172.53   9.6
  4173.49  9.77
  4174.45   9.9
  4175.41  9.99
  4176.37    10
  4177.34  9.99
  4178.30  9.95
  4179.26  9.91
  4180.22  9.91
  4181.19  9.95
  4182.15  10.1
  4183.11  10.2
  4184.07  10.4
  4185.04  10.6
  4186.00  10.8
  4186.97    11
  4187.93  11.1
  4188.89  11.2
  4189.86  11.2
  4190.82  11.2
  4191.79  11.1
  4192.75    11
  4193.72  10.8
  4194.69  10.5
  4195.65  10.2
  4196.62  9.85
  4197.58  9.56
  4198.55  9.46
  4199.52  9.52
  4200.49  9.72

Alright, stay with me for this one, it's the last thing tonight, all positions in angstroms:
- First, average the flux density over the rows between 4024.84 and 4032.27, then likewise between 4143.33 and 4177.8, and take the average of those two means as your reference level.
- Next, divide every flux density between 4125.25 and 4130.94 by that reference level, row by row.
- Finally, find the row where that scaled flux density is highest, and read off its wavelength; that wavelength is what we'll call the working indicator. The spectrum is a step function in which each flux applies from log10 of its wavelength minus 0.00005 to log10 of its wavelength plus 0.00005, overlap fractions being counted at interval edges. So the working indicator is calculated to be 4125.72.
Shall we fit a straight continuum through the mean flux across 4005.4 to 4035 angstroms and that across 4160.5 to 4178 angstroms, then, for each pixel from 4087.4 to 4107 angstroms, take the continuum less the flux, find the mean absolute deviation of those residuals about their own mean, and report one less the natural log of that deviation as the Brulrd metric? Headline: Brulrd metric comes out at 1.1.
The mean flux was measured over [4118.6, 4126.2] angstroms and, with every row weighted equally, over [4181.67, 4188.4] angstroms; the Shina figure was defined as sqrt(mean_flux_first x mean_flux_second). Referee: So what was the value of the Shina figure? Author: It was 10.3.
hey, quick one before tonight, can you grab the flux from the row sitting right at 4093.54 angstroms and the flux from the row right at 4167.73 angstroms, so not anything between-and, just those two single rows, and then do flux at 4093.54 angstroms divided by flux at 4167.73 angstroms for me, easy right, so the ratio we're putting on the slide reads 1.24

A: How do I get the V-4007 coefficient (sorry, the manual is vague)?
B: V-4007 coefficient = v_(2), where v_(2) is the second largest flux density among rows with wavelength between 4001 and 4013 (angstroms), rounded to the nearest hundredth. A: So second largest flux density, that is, 11.20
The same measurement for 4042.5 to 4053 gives 10.10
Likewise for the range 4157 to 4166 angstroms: 9.82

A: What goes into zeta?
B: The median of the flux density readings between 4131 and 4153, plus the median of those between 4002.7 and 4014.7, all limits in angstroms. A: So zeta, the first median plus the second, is 20.0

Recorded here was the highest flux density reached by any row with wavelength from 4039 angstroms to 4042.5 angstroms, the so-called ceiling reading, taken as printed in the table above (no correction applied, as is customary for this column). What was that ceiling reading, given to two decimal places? 10.30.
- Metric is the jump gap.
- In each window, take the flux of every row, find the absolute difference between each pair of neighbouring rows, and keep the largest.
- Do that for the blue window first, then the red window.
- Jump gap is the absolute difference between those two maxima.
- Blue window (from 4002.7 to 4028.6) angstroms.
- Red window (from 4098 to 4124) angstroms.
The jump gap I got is 0.250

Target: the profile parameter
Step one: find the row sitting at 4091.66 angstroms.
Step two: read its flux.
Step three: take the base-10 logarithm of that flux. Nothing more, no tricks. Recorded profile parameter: 1.06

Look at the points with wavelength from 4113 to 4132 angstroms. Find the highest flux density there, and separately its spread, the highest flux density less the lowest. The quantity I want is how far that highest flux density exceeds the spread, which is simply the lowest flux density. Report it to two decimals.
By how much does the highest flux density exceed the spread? 9.30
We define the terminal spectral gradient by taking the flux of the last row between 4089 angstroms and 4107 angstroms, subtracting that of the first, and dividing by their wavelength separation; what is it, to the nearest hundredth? -0.11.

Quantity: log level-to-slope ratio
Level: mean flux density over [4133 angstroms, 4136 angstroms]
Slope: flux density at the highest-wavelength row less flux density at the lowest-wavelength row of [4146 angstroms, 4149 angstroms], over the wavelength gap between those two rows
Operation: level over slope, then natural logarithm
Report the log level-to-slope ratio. 7.6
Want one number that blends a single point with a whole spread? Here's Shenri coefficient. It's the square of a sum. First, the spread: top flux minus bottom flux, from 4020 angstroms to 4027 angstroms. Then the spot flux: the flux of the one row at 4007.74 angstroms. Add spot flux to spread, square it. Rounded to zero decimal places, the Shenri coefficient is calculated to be 105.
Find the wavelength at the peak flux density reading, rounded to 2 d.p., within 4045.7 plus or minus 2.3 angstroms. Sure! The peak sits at 4047.62 angstroms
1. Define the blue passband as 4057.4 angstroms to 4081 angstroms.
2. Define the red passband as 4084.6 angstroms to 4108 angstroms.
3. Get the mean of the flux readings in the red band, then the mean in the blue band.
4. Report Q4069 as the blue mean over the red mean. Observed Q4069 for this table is 0.95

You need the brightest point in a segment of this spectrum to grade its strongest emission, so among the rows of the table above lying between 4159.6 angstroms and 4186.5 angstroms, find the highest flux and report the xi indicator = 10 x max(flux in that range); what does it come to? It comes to 108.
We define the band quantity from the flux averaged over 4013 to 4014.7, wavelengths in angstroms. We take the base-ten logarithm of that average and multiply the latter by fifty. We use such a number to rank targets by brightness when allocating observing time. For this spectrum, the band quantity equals 53.5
